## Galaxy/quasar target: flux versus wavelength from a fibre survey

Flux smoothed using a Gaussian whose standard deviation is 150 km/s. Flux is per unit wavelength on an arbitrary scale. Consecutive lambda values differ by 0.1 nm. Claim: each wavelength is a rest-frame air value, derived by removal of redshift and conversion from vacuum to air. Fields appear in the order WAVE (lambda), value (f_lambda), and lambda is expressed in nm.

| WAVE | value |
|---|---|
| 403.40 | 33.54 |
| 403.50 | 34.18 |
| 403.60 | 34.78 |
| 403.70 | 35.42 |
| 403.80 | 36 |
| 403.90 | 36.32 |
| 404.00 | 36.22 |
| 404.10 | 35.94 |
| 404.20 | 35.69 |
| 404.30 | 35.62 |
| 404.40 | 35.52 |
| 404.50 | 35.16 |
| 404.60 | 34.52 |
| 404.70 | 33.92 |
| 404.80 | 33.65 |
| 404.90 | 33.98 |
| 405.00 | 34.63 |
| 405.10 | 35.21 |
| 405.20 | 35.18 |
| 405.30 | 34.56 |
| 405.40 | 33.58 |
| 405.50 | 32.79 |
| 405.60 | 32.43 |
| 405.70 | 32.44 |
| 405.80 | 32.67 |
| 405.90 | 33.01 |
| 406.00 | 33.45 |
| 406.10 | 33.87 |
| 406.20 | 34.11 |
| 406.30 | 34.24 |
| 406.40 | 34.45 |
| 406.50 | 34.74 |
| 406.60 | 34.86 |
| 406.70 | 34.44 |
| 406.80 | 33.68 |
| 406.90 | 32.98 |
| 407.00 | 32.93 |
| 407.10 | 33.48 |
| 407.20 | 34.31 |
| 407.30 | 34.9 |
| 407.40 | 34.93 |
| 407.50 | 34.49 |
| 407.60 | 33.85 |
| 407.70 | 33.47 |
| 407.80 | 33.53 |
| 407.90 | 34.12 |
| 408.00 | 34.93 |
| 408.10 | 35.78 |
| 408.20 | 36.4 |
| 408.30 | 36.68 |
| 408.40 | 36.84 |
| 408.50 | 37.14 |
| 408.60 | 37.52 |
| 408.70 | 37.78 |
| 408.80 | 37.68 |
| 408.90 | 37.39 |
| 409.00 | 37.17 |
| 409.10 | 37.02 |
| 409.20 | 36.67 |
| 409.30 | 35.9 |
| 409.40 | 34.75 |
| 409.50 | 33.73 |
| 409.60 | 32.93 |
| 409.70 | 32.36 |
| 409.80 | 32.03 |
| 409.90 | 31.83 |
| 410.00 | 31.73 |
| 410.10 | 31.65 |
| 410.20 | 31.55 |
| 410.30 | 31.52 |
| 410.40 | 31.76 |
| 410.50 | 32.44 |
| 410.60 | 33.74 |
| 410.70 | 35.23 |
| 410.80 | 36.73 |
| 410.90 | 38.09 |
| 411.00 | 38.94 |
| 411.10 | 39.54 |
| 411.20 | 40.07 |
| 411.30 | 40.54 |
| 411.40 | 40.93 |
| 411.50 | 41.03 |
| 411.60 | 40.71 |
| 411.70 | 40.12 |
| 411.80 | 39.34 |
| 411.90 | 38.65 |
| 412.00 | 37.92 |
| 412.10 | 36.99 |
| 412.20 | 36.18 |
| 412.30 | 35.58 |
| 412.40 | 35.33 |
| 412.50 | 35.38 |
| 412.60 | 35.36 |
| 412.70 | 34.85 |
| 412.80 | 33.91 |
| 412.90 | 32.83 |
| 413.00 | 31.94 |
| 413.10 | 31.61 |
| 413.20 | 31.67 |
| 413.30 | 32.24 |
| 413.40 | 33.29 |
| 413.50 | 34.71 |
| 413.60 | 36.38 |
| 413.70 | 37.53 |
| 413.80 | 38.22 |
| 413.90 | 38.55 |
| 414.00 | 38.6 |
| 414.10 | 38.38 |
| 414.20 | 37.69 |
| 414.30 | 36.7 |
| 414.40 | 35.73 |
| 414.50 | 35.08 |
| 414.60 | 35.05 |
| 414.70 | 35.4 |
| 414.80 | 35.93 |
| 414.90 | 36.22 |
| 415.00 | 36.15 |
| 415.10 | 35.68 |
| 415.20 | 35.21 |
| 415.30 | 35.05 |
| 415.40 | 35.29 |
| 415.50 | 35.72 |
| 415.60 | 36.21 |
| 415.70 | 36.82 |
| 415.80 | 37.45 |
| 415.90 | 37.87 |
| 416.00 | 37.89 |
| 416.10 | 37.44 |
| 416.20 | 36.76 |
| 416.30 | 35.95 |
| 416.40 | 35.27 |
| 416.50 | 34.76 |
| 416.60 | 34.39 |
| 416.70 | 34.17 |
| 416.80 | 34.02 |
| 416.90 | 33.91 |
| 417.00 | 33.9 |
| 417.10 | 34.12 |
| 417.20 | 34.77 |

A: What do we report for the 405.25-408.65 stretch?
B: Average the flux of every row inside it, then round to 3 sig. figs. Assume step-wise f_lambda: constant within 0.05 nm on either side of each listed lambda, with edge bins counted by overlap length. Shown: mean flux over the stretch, 34.3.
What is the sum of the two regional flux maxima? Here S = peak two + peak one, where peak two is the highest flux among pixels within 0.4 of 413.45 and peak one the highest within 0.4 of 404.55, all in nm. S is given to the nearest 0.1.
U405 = 73.9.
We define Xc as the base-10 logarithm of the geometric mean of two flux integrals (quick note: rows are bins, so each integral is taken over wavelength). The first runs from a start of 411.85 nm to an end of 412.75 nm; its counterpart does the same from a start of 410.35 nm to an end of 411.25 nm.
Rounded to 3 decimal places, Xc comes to 1.514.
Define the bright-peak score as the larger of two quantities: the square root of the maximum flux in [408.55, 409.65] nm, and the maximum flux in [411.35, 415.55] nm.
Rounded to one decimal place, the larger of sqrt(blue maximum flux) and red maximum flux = 41.0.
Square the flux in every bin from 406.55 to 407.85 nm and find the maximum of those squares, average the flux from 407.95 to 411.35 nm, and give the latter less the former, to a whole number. -1185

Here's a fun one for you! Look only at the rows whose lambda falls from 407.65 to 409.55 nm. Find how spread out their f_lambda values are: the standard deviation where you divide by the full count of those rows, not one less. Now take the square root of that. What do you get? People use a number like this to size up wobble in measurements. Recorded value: 1.20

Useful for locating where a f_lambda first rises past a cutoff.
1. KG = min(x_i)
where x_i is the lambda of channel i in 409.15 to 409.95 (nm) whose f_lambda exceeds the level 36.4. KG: 409.20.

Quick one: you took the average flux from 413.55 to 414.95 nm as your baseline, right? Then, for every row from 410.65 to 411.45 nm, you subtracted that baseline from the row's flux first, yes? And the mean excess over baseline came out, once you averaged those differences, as 1.9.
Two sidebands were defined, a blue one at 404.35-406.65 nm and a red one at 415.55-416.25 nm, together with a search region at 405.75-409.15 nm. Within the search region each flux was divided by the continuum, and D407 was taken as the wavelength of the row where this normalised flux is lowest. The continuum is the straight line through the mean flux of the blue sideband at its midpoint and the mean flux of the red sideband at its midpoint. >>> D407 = 407.00 nm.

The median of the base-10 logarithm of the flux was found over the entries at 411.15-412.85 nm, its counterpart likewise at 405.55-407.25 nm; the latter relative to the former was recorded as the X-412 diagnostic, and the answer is 0.97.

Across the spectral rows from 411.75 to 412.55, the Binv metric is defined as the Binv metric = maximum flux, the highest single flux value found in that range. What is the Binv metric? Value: 39.34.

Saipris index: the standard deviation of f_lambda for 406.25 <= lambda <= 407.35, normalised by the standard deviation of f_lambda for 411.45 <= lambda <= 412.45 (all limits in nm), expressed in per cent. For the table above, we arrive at 34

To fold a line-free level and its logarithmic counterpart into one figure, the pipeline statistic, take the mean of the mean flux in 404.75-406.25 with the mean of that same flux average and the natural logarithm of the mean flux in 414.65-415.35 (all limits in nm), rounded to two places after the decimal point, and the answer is 26.17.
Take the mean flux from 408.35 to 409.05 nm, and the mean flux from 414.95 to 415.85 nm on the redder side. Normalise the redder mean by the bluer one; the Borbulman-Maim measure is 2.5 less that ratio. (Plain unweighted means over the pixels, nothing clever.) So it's 1.54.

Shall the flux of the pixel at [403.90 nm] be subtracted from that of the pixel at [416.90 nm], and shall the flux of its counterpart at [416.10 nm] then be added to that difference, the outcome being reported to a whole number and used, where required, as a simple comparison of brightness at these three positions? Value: 35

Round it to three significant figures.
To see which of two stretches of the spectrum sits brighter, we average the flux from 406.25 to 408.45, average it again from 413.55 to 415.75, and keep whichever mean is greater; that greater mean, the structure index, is 36.4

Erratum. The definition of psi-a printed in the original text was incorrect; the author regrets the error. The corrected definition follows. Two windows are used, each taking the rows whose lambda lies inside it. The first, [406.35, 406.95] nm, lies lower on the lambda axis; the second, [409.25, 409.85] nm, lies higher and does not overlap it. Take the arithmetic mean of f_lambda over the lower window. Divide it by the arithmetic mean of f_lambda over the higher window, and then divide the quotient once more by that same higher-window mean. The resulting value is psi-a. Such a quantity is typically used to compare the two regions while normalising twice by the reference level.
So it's 0.030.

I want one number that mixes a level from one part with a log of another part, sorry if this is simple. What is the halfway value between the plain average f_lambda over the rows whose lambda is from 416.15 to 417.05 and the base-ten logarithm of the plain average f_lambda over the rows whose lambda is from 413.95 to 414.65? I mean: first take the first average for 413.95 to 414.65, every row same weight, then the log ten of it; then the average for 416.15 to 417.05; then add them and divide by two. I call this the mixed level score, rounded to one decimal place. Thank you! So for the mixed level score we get 18.2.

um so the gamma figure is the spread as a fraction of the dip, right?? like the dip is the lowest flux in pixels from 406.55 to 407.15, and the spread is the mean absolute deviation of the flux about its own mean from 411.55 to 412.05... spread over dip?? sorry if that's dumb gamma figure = 0.026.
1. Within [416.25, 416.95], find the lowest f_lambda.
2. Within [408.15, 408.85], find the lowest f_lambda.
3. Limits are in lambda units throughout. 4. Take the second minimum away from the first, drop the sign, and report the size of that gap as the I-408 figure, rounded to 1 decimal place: 2.5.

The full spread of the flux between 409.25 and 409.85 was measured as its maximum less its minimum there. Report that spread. 3.9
